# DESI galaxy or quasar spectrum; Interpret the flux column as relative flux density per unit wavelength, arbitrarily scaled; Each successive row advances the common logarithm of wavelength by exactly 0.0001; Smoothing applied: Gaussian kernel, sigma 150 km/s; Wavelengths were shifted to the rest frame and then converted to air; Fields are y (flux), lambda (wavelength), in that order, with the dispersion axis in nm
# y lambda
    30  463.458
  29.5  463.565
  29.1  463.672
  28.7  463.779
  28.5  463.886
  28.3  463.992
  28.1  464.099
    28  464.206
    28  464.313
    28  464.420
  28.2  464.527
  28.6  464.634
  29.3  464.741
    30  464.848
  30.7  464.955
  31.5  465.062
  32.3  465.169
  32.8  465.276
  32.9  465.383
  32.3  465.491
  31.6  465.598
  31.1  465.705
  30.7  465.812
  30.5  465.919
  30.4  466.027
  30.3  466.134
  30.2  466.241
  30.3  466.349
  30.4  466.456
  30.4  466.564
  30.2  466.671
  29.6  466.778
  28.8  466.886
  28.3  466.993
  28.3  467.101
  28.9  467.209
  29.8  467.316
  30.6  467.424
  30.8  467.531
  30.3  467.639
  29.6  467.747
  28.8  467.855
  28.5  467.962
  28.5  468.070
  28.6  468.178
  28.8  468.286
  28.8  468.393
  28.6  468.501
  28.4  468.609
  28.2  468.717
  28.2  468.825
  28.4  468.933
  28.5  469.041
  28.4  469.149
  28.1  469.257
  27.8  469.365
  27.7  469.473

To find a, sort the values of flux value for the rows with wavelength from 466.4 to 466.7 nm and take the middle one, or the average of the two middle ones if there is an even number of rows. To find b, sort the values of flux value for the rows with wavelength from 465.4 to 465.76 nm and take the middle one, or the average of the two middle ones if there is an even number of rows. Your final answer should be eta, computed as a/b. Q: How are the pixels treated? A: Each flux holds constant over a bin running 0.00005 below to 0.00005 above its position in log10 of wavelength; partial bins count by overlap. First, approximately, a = 30.4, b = 31.6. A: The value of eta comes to 0.96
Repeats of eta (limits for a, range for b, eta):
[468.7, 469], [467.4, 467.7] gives 0.92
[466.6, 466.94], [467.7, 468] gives 1.03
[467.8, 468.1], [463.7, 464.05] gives 1.00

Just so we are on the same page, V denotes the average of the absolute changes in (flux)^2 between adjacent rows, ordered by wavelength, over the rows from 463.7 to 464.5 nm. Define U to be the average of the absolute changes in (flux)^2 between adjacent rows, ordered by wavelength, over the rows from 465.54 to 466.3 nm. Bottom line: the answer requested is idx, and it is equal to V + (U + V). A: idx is 28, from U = 14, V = 6.6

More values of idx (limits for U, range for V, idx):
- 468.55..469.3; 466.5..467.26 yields 61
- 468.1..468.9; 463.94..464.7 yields 25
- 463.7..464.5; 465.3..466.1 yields 59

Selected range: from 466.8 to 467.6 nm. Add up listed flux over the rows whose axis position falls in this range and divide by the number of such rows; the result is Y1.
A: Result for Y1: 29.4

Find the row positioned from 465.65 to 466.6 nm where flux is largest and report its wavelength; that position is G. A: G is 465.705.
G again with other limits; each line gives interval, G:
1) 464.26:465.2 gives 465.169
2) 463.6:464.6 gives 463.672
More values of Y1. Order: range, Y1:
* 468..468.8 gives 28.6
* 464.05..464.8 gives 28.3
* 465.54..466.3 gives 30.7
